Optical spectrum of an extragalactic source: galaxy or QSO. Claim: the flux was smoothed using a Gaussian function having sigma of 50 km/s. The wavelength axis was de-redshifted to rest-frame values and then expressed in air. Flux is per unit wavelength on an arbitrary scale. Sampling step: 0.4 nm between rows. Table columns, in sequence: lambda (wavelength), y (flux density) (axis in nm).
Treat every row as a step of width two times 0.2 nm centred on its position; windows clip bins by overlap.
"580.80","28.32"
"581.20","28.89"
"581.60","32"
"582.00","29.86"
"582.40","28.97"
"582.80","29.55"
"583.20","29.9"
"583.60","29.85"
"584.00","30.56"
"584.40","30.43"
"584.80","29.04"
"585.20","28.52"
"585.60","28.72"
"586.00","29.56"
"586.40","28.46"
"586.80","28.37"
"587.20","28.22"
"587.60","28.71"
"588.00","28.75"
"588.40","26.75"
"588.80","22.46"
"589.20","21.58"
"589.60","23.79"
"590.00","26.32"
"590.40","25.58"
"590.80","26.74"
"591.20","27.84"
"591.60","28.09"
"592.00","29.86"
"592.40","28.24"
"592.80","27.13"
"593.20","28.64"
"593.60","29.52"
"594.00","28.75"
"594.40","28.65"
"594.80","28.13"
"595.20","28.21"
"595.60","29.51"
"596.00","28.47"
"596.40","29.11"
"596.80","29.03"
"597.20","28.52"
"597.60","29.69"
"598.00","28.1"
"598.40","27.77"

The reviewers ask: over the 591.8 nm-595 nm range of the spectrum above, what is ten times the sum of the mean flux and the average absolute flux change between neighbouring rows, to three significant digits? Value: 295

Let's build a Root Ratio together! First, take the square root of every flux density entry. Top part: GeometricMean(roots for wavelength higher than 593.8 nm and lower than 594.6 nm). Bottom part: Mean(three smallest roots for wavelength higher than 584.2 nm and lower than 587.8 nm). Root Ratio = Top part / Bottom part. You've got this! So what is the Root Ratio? 1.01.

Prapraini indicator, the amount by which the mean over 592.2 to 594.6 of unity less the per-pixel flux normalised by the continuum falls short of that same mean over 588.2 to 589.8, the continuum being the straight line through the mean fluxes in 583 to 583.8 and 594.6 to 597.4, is 0.18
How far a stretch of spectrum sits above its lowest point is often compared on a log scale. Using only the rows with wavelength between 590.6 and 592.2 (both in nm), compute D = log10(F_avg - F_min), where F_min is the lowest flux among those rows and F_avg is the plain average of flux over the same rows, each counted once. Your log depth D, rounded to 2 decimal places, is 0.14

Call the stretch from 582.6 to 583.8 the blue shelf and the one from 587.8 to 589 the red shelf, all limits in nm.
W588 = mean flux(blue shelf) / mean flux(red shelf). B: 1.15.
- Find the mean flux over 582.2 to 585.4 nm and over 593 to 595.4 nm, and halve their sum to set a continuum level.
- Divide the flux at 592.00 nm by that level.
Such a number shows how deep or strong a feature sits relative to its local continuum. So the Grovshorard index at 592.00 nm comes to 1.03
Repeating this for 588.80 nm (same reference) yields 0.77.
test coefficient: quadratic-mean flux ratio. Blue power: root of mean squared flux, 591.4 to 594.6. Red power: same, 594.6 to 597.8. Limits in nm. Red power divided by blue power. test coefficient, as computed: 1.01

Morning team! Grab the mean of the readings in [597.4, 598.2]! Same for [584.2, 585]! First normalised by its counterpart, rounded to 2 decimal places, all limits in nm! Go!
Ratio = 0.97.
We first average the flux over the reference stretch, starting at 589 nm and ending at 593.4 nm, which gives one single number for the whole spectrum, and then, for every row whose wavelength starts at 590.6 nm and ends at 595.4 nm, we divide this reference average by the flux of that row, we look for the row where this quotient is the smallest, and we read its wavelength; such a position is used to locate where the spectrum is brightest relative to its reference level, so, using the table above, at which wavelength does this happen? 592.00 nm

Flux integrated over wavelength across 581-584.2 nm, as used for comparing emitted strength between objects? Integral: 96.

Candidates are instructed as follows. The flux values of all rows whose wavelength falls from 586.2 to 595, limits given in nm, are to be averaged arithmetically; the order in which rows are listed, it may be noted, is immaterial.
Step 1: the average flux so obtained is 27.3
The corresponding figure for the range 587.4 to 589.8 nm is 25.3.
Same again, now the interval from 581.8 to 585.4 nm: 29.6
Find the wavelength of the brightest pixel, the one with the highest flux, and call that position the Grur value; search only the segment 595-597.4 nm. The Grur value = 595.60 nm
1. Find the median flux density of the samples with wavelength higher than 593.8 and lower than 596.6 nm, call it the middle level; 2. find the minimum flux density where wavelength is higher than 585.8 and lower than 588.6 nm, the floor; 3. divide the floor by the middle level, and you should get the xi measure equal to 0.93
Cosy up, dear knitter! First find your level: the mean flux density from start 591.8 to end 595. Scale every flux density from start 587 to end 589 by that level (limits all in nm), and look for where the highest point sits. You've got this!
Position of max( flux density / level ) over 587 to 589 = 588.00 nm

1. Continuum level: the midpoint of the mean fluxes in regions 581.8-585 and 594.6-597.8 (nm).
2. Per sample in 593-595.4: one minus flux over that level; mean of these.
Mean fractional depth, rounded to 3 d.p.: 0.022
